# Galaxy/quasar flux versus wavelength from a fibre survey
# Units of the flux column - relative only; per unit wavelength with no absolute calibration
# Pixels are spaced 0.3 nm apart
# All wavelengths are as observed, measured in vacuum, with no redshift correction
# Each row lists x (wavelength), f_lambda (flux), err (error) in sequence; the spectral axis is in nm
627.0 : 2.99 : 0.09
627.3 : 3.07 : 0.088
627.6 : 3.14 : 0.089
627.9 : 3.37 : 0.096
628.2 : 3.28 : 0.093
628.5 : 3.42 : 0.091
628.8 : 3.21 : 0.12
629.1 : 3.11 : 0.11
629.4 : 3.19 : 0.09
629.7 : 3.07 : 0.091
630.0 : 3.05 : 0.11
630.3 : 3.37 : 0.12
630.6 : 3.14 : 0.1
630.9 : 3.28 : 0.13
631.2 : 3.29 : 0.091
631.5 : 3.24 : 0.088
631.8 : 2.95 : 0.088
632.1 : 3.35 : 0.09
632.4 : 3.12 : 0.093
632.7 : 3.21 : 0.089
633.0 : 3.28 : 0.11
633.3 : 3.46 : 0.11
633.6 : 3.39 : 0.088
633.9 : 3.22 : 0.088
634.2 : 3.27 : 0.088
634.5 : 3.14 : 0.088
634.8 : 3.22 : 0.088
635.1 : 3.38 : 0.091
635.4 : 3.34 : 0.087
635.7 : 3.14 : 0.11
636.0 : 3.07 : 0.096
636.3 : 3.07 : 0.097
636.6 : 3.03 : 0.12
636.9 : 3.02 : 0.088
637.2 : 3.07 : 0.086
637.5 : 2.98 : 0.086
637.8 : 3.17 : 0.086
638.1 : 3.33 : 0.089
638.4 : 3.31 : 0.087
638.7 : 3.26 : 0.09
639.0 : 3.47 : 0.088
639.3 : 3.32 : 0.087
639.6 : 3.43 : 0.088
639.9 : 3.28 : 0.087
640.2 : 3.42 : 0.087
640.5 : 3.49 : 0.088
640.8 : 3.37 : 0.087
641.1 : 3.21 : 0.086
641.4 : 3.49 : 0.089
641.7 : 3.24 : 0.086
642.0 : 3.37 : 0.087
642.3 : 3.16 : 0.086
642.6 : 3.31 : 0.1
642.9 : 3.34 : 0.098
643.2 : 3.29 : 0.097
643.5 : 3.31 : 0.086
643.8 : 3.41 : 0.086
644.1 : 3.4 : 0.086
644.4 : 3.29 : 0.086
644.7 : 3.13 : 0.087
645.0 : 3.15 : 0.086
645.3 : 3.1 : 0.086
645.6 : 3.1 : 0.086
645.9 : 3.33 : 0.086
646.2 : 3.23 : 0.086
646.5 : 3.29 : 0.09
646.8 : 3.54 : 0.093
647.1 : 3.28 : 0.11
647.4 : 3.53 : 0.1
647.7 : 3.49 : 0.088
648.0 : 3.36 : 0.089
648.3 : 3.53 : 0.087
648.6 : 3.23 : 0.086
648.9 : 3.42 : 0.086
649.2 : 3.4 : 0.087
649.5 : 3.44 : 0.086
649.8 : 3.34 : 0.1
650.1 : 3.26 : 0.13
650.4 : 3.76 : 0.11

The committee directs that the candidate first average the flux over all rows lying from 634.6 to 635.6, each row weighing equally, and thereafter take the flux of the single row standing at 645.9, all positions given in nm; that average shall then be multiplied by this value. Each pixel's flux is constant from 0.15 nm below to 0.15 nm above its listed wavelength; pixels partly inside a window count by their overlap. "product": 11.0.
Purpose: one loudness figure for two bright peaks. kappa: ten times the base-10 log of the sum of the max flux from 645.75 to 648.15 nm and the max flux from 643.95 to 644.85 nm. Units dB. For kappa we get 8.41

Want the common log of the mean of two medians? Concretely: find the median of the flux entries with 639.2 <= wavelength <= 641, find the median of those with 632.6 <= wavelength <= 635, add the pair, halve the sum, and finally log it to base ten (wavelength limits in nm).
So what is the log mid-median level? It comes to 0.521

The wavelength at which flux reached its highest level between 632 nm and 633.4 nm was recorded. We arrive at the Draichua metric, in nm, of 633.3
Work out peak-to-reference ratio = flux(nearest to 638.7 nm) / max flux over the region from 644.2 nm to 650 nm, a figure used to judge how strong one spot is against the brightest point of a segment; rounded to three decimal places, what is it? 0.921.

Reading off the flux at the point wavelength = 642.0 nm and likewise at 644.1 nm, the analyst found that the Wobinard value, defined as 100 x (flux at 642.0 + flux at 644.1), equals 677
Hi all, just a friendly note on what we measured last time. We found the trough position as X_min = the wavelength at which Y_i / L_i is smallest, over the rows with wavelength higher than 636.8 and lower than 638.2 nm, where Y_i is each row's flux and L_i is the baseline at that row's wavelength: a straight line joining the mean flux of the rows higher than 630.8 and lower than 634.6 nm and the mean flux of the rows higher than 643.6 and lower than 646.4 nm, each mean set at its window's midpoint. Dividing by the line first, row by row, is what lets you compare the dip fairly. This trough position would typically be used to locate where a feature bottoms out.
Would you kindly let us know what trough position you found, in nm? 637.5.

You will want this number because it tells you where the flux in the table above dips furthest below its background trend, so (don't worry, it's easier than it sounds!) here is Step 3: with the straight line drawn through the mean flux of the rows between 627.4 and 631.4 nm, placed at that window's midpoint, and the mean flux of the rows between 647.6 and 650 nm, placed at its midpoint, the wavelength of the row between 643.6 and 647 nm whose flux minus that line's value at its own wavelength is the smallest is 645.6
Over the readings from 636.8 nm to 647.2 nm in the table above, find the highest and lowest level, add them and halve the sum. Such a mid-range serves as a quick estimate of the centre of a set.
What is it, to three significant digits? 3.26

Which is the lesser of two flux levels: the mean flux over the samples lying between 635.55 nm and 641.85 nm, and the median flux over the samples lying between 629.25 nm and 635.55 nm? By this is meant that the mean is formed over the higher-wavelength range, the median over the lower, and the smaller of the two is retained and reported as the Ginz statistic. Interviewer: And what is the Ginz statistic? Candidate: 3.24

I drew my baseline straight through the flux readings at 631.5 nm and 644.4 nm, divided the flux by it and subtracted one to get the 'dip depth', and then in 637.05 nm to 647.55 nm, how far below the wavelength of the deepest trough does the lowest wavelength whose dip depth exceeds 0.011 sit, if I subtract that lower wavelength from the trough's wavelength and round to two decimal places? -0.60 nm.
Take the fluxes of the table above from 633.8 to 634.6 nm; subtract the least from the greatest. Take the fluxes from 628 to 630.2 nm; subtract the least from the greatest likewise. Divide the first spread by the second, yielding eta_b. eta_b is 0.35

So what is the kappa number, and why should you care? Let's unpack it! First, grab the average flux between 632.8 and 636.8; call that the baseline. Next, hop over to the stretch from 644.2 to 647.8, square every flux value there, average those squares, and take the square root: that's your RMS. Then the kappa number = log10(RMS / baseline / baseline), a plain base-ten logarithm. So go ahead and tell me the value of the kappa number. -0.501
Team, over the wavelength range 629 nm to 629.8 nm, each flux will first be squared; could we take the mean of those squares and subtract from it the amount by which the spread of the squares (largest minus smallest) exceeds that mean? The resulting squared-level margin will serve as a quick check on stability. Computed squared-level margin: 18.8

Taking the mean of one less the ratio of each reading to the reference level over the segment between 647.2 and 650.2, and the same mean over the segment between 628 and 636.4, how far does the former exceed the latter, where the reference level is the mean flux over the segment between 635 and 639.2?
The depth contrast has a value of -0.055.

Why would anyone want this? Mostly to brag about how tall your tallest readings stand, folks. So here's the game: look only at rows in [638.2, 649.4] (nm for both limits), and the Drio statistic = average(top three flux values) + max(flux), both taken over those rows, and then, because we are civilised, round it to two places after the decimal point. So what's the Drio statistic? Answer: 7.07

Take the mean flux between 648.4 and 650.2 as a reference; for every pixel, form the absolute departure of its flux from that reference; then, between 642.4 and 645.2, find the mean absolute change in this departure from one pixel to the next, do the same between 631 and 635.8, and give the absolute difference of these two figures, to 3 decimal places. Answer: 0.087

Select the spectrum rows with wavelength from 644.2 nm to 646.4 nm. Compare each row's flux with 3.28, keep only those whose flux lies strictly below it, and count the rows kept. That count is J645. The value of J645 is 5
